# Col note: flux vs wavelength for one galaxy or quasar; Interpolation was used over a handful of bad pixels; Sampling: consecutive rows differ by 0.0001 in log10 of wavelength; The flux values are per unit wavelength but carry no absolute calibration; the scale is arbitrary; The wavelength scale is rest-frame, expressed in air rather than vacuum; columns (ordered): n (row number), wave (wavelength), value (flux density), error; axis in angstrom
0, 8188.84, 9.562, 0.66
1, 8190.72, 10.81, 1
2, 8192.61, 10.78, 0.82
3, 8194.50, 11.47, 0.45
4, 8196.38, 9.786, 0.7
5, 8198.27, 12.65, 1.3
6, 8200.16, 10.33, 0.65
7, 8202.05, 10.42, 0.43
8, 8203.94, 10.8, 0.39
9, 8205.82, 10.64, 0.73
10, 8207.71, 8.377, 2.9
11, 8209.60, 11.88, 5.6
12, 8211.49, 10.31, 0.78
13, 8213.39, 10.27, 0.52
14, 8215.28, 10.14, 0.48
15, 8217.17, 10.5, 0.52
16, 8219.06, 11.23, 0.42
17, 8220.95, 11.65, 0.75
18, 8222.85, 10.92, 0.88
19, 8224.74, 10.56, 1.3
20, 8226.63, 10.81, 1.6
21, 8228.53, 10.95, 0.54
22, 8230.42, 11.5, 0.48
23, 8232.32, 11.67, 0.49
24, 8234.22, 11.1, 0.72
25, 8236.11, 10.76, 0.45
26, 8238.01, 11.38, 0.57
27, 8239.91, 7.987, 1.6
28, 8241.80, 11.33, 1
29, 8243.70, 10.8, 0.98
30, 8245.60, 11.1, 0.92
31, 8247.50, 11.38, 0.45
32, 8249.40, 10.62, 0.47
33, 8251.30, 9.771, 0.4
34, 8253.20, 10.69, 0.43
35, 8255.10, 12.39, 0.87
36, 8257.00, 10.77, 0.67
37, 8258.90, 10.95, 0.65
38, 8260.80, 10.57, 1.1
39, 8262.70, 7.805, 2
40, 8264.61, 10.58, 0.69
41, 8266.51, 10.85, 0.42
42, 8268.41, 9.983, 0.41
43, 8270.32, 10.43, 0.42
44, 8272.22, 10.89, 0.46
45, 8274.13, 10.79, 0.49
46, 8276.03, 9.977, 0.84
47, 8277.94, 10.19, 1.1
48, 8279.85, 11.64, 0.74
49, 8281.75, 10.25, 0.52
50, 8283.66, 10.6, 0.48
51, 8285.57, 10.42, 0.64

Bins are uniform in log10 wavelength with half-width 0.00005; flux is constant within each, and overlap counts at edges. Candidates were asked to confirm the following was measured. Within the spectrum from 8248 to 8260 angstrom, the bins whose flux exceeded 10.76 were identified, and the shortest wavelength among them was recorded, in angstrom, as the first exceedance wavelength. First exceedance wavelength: 8255.10 angstrom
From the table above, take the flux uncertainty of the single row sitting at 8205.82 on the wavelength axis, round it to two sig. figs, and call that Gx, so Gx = 0.73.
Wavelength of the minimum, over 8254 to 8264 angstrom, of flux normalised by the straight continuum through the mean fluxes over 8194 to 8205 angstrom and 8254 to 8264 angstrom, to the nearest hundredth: 8262.70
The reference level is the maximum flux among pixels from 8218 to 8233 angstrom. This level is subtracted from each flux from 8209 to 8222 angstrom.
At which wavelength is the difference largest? 8209.60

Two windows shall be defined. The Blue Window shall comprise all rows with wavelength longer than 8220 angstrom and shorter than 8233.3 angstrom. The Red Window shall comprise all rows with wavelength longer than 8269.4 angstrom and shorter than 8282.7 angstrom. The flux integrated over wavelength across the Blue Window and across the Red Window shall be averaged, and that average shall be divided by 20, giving 7.23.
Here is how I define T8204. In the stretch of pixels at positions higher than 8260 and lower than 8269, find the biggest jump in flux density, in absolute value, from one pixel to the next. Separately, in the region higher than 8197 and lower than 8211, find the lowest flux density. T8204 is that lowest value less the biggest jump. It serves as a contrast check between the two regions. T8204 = 5.6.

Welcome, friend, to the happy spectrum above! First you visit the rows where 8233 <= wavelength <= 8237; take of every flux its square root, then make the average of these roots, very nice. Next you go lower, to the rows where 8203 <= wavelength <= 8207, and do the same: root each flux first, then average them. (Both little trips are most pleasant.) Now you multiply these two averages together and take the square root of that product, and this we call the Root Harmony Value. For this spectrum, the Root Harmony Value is 3.29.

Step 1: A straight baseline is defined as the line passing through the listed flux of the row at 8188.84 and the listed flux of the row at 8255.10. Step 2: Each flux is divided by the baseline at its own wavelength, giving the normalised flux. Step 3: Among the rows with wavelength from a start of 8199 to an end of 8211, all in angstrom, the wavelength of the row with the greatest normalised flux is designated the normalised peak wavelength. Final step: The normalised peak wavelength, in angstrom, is 8209.60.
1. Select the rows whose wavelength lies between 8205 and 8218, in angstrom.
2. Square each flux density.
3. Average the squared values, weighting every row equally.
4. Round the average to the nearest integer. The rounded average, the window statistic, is 107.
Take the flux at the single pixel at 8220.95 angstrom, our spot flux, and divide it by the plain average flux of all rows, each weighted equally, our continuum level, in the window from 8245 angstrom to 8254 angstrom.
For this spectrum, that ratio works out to 1.09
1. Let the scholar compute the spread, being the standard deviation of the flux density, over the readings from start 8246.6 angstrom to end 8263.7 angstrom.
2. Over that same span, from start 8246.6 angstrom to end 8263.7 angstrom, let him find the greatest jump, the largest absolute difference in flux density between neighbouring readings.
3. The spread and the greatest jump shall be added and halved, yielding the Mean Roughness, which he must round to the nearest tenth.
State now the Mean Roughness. 2.0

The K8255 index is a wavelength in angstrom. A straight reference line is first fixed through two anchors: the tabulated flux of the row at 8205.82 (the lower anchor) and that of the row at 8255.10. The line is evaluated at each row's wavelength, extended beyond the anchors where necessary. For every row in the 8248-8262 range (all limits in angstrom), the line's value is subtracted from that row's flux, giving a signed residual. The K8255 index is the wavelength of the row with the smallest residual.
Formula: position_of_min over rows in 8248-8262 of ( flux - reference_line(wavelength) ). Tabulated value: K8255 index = 8251.30 angstrom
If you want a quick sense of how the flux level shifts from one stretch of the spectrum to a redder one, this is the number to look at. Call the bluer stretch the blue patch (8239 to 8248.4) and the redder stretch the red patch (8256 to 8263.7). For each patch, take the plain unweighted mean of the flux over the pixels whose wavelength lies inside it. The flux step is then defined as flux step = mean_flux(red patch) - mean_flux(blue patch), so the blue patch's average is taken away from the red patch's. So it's -0.5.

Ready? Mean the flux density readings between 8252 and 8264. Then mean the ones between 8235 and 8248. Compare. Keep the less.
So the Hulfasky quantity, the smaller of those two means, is 10.5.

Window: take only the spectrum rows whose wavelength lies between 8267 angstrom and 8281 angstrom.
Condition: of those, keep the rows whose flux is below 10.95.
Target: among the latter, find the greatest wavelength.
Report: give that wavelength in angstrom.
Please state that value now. 8277.94 angstrom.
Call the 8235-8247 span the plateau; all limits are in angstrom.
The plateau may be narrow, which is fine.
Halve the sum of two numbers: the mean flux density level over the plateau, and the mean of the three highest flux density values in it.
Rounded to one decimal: 10.9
